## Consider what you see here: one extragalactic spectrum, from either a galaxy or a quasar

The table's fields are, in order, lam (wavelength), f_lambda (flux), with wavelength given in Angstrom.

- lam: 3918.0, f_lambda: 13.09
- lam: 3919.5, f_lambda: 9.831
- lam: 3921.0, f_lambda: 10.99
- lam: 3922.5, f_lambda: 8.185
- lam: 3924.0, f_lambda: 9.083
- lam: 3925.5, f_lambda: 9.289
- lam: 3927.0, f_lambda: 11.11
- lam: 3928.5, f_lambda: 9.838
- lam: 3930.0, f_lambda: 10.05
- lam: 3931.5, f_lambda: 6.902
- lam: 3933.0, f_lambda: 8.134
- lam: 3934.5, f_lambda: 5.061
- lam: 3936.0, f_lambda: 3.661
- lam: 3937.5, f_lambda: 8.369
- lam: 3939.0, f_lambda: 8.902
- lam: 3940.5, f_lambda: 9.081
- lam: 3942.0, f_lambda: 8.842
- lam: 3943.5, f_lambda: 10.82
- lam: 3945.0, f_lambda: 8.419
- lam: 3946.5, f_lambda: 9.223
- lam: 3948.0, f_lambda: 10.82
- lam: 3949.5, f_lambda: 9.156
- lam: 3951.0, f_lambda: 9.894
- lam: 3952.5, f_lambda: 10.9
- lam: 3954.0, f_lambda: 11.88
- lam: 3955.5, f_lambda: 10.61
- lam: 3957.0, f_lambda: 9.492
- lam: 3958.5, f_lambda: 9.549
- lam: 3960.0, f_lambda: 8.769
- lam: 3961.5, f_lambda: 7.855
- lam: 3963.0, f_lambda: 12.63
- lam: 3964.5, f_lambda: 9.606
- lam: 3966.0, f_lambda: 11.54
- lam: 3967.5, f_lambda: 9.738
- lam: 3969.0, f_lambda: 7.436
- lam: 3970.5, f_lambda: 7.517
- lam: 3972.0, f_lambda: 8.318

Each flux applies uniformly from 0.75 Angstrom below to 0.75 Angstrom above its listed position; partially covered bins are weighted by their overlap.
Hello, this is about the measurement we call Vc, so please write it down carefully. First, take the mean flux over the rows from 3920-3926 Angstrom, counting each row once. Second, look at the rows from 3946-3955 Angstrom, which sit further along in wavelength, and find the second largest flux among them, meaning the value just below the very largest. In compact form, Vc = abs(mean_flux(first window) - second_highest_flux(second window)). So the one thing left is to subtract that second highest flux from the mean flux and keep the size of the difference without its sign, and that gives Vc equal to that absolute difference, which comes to 1.5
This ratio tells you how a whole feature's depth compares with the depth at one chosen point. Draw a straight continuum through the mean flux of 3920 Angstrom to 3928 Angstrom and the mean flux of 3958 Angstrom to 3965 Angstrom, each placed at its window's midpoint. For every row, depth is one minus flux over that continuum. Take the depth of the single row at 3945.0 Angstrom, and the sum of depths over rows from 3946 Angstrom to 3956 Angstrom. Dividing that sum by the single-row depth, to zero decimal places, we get -4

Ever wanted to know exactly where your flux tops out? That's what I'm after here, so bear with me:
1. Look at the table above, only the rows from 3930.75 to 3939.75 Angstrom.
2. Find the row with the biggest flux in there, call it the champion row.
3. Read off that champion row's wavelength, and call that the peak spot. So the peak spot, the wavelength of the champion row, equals 3939.0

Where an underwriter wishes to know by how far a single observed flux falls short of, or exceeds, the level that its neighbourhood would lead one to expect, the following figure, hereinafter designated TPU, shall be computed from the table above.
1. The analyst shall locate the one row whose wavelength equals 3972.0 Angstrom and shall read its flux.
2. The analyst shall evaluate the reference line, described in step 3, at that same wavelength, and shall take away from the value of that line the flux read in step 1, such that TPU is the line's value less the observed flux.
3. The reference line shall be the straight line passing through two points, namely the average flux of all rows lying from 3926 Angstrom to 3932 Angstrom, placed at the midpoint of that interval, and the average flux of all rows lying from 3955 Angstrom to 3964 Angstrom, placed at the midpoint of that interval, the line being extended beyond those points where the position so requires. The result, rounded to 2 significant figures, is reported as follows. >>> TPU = 1.6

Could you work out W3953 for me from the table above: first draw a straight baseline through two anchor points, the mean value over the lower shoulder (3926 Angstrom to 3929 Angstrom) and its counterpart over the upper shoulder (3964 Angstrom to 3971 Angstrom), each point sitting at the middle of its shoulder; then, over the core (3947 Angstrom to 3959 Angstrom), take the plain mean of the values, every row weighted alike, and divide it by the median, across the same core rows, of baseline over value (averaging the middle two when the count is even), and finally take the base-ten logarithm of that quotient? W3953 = 1.04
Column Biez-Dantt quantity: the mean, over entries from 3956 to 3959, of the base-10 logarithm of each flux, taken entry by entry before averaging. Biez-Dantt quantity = 0.98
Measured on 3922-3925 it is 0.94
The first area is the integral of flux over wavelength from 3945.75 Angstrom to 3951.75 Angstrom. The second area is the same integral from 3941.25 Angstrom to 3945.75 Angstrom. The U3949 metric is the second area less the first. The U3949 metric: -17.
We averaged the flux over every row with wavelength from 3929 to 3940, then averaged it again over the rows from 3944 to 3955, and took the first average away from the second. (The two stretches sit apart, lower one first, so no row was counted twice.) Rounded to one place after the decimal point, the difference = 2.7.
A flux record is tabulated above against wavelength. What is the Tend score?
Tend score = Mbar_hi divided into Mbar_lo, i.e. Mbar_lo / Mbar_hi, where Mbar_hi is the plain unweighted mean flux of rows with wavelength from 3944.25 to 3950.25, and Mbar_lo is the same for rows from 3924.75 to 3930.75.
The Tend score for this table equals 1.07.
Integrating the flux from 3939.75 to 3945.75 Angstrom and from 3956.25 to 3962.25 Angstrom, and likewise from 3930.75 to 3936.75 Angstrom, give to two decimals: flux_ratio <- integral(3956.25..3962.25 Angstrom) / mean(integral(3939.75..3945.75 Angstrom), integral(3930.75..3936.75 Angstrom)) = 1.17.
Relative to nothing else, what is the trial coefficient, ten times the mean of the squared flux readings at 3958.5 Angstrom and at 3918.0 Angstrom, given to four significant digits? 1313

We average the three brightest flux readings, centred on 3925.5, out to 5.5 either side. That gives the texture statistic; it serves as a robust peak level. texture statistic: 10.7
